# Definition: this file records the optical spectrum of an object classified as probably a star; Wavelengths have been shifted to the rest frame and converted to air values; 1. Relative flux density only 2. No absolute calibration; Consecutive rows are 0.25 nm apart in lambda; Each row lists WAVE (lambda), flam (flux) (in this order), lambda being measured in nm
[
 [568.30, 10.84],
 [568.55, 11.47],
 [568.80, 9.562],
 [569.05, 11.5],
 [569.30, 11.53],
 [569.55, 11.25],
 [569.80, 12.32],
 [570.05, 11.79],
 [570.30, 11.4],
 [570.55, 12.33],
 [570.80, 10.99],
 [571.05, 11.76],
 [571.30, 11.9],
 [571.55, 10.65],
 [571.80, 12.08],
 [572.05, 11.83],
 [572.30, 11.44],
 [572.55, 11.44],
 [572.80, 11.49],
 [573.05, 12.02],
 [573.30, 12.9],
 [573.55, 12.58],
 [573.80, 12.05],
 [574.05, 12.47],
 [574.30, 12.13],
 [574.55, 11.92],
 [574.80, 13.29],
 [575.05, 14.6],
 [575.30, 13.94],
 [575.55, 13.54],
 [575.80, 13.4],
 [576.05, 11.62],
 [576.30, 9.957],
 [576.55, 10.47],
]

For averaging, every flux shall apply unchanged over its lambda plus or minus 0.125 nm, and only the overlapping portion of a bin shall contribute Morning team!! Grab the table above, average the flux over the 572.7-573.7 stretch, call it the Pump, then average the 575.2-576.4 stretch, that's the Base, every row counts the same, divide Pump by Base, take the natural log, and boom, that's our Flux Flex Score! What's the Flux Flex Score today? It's -0.020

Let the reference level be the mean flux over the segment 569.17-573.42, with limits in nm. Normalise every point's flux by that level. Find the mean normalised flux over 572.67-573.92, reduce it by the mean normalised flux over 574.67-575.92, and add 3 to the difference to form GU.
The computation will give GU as 2.87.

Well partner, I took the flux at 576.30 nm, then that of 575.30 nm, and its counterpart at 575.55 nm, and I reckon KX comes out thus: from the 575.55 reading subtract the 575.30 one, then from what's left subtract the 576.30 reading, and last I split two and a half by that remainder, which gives -0.241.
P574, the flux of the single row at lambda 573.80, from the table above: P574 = 12.05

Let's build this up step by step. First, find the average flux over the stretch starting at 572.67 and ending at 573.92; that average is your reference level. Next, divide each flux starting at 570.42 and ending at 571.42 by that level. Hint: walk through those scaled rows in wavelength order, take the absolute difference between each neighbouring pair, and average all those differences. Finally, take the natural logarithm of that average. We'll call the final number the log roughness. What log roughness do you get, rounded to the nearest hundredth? -2.79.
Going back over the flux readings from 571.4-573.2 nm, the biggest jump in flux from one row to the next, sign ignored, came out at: 1.4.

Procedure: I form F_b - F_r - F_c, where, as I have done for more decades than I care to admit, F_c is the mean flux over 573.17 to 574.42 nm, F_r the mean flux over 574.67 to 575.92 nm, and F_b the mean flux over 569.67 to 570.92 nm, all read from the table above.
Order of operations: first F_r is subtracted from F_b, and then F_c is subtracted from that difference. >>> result -14.4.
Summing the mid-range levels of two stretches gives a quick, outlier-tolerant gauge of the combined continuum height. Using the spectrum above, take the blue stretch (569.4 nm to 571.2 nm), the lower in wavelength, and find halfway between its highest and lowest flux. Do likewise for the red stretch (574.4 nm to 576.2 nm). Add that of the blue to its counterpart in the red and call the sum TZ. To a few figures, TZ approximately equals 24.8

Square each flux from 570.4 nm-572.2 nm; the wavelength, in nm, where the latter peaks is 570.55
